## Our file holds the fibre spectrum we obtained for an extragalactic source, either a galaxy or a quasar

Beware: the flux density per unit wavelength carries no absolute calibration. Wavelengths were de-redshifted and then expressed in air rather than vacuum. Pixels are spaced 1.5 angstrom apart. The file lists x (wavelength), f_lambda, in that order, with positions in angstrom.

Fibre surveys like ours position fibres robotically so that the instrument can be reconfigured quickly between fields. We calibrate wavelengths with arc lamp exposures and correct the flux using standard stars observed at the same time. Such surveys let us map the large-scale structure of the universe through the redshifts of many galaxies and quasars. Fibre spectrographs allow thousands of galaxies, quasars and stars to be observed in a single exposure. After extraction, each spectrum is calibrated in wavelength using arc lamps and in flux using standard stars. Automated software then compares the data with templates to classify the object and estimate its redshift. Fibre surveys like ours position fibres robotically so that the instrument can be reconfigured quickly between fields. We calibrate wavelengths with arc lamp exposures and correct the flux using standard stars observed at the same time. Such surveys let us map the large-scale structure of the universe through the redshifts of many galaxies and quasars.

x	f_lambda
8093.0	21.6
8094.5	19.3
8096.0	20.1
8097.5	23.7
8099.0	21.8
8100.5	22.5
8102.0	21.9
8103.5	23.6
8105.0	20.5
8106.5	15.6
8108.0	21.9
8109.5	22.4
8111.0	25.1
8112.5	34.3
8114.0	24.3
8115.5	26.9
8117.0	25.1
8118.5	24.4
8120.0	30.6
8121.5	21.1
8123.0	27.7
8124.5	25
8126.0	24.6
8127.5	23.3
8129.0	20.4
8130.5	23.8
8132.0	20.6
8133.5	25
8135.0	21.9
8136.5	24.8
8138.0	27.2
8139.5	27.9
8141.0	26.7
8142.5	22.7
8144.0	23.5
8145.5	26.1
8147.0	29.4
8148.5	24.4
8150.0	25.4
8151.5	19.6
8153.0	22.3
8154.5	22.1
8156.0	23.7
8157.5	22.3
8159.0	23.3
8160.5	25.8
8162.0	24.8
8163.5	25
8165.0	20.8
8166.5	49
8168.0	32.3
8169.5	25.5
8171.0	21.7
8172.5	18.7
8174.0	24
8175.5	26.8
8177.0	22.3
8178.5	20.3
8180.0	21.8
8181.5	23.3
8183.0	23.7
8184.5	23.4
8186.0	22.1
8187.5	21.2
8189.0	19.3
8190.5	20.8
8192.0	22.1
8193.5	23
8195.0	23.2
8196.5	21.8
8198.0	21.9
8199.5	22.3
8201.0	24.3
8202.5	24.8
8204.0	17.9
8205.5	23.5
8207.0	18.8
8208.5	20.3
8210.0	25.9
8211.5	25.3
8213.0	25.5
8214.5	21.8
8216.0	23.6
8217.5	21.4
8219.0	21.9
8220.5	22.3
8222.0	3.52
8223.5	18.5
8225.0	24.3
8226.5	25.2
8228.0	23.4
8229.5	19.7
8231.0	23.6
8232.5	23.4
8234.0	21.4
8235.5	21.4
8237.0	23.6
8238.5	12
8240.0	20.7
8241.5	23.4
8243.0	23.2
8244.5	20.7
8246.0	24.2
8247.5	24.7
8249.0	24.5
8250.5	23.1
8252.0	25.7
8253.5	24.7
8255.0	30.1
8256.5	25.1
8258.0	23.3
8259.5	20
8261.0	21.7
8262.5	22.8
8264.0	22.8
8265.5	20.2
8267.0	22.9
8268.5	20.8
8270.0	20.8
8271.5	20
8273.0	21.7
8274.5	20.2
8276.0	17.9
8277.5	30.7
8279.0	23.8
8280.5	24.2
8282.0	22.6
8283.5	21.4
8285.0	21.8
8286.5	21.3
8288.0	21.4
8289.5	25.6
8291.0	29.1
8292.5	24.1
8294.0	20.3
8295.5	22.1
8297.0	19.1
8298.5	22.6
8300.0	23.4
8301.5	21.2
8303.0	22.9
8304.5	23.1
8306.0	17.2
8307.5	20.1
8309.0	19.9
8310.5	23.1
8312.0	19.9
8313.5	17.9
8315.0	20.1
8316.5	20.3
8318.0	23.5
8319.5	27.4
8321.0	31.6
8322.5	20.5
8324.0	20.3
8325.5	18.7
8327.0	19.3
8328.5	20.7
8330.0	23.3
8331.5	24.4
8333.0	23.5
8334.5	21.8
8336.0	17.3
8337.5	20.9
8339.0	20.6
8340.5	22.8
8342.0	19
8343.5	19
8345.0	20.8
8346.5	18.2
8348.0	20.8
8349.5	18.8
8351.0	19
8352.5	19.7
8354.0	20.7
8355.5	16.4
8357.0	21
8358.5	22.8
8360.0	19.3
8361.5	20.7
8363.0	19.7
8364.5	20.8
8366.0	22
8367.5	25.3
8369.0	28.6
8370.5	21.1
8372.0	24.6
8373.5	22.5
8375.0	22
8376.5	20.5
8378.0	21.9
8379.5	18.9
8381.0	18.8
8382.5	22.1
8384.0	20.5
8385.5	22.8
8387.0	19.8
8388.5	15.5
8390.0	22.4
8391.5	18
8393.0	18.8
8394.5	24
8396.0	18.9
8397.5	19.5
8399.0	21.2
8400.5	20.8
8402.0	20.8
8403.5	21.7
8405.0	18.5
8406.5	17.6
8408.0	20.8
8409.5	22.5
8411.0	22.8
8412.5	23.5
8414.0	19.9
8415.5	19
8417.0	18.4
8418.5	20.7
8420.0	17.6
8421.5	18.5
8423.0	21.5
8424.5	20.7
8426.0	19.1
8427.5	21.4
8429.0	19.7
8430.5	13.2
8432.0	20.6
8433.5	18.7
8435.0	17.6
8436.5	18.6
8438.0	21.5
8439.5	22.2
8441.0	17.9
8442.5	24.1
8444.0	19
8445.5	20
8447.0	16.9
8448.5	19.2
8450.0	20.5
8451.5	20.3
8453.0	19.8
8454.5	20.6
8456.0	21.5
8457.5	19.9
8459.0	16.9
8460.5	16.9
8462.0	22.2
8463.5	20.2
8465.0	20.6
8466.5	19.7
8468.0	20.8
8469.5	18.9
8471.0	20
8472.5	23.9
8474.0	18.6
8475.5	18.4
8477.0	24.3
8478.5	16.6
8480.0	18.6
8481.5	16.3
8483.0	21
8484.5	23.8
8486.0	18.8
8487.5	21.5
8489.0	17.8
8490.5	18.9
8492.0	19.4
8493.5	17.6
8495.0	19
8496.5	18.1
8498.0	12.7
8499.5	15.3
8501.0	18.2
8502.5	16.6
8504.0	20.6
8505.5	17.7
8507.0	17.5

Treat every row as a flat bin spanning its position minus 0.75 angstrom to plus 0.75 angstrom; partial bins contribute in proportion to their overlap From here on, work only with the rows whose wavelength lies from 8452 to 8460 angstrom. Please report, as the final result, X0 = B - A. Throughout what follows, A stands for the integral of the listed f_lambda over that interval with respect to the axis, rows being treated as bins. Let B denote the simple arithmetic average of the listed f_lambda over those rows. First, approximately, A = 157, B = 19.7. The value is -138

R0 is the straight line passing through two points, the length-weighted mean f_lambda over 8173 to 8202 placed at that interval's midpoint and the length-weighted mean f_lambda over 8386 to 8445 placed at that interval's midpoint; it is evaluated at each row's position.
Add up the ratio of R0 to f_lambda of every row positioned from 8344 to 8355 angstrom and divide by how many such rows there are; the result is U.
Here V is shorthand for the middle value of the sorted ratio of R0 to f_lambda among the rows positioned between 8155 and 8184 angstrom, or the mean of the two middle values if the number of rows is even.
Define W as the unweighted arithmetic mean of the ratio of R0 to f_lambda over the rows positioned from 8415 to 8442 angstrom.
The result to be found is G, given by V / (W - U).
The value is -91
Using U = 1.05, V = 0.96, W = 1.04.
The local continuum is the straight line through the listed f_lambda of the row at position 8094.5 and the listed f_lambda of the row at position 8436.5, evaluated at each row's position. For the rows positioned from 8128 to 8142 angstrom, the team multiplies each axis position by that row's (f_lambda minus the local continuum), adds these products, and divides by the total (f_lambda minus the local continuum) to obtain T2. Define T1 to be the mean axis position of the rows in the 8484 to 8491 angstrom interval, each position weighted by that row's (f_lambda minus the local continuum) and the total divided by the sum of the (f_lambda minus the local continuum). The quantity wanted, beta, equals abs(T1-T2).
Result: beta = 348.9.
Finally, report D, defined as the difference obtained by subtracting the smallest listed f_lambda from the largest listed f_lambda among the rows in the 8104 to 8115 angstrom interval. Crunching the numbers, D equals 19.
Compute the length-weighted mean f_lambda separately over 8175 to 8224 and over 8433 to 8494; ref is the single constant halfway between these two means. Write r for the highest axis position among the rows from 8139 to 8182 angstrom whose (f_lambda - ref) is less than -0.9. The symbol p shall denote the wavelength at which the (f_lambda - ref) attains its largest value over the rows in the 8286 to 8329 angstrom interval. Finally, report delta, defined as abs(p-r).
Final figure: 148.5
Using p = 8321.0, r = 8172.5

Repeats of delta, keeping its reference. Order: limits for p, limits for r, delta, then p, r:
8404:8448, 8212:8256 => 204.0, 8442.5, 8238.5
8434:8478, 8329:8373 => 114.0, 8477.0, 8363.0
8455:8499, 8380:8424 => 55.5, 8477.0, 8421.5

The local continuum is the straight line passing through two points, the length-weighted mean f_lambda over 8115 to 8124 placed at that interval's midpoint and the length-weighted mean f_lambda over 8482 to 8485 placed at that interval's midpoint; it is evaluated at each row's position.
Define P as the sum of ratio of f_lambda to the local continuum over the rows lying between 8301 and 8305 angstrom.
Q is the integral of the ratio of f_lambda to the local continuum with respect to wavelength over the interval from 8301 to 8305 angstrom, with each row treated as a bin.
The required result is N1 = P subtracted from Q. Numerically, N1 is 0.9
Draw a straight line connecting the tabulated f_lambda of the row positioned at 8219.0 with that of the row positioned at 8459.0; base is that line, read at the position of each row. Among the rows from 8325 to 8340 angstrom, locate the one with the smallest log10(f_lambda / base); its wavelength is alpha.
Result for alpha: 8336.0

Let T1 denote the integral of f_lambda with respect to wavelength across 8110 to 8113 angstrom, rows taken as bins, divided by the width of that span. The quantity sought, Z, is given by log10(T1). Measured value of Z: 1.46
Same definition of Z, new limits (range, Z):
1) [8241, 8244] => 1.36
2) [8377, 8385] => 1.31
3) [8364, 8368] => 1.36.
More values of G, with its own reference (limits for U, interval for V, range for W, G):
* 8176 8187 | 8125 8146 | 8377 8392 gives 65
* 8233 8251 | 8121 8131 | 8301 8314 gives 354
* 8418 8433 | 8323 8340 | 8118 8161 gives -11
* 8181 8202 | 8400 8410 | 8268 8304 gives -22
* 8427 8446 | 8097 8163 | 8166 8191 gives -17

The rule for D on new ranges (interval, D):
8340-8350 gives 5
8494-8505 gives 8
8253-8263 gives 10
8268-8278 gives 13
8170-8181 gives 8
